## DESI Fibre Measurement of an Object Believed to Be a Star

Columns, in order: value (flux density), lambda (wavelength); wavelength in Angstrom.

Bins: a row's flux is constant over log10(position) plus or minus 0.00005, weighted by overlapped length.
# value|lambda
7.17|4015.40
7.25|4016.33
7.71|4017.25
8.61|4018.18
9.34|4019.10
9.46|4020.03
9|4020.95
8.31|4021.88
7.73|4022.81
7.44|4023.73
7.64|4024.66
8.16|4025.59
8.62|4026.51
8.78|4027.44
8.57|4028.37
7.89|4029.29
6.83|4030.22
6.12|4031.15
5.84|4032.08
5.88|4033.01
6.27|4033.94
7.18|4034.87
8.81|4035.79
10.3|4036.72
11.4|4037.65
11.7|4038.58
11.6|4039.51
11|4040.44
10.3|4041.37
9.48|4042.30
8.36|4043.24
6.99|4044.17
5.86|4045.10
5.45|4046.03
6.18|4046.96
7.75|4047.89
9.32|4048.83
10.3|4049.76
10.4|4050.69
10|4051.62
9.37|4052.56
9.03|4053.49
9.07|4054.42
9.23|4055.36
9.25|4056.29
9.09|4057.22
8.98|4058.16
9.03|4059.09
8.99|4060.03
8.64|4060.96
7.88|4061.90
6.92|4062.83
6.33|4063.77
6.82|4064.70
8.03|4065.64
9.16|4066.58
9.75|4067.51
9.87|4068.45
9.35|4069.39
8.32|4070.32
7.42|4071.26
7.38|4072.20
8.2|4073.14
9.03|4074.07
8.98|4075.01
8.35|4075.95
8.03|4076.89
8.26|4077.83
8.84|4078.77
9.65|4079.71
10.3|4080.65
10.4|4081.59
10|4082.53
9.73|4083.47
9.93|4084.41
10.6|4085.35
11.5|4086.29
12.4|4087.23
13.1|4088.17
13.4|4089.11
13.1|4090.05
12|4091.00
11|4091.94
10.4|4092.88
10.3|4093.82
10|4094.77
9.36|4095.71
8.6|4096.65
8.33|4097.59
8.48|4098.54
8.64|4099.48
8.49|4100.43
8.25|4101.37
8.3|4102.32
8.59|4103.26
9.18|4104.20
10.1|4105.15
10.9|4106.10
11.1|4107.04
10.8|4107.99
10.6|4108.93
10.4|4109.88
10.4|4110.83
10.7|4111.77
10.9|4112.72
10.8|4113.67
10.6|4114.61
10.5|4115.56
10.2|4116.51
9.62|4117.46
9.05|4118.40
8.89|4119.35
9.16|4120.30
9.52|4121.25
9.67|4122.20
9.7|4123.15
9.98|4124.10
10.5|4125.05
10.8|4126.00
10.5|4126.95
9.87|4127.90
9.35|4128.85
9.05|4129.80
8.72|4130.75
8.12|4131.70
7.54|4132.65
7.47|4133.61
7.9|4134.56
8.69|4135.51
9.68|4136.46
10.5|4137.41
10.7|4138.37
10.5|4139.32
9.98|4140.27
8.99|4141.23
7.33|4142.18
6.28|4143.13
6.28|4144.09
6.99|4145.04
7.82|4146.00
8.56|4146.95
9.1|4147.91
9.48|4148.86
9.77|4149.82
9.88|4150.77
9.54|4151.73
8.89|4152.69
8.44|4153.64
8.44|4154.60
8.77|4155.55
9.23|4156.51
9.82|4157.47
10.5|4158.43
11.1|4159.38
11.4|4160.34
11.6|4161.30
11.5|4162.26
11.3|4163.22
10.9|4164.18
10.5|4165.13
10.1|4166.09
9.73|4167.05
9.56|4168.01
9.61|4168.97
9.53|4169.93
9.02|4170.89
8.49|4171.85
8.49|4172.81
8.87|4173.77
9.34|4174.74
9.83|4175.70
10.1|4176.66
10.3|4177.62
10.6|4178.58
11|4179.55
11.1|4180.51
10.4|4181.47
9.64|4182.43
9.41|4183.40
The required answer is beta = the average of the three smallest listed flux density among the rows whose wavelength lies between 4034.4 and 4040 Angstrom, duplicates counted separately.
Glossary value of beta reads 8.8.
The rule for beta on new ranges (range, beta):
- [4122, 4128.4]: 9.7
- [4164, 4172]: 9.0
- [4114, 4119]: 9.6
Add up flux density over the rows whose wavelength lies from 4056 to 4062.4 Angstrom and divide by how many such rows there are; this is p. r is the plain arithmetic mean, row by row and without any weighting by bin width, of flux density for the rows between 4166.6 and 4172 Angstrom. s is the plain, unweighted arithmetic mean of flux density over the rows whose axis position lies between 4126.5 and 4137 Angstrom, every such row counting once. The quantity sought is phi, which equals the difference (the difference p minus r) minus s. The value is -9.3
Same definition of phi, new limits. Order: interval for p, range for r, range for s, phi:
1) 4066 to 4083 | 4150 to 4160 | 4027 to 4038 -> -8.3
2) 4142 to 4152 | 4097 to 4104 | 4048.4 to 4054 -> -9.9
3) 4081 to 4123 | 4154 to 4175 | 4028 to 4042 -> -8.4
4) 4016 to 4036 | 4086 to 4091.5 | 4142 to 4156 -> -13.2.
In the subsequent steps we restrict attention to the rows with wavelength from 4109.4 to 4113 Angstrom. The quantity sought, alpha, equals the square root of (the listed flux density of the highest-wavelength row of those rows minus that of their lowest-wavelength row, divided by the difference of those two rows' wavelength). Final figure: 0.42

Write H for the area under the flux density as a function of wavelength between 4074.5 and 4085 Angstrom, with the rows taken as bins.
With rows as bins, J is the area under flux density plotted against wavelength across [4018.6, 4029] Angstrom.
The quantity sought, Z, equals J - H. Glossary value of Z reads -10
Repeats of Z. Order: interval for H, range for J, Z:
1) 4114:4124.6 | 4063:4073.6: -16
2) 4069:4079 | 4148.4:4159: 16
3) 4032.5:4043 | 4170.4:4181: 4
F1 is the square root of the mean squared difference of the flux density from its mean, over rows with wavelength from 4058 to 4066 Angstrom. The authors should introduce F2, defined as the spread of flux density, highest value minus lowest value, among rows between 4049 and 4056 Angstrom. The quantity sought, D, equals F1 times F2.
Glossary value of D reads 1.4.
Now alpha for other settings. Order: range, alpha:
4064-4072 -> 0.30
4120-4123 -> 0.52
